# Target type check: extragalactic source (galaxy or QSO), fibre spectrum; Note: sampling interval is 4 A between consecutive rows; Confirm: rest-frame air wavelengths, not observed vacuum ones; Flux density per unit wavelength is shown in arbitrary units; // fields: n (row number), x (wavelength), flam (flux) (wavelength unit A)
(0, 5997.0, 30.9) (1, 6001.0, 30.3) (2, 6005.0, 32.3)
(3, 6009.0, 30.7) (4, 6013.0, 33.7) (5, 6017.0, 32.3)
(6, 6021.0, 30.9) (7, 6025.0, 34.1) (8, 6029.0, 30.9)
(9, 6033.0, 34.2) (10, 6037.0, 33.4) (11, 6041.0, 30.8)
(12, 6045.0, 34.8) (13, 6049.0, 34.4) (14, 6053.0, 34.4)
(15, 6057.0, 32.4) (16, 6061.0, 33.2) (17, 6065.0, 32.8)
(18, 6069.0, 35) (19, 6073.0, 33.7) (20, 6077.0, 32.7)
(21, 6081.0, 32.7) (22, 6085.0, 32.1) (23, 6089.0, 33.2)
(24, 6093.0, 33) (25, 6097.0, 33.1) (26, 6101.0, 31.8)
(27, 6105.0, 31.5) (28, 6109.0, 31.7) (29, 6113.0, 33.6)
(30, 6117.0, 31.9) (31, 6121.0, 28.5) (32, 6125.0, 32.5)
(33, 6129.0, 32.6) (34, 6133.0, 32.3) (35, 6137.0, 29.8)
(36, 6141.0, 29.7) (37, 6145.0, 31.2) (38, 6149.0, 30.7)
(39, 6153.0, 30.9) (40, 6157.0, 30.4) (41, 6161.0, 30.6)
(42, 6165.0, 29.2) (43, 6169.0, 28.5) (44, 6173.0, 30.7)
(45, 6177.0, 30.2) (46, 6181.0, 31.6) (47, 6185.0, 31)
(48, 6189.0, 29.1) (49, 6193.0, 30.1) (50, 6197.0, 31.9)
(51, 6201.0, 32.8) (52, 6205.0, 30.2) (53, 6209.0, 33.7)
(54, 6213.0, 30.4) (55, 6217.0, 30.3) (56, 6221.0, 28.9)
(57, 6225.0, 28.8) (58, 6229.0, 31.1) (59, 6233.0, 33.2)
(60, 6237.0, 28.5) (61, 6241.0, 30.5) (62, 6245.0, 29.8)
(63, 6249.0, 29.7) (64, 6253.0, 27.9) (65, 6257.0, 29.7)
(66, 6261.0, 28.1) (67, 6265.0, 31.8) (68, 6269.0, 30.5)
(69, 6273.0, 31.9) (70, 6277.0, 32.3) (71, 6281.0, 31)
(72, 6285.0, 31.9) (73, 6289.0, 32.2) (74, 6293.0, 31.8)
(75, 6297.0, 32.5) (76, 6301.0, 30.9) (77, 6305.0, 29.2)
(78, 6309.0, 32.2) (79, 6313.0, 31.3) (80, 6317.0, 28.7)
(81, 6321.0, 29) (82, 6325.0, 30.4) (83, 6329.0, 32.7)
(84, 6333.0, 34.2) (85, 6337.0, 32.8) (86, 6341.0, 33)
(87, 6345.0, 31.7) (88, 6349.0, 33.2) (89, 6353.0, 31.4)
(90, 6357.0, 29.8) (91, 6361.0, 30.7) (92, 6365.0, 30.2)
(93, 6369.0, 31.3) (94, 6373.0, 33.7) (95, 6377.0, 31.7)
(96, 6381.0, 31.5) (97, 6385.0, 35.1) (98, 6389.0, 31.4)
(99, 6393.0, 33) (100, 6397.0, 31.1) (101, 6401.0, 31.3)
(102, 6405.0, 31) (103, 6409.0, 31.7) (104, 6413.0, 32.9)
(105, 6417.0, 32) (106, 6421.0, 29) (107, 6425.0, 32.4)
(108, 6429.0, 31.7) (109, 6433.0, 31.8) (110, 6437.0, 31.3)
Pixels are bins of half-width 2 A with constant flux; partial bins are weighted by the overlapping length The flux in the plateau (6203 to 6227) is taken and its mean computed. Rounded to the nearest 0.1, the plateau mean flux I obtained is 30.4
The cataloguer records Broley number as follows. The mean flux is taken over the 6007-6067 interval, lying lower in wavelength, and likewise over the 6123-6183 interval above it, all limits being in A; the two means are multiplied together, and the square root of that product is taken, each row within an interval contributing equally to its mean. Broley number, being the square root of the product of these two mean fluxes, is 31.8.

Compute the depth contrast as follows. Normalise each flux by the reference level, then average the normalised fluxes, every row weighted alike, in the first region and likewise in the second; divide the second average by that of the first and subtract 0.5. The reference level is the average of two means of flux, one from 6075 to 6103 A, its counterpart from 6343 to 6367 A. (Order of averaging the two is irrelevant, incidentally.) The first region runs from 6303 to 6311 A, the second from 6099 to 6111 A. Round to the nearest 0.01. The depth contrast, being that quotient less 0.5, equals 0.53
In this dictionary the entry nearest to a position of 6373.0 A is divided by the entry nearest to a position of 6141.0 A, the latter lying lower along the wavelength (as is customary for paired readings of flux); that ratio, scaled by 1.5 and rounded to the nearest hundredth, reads 1.70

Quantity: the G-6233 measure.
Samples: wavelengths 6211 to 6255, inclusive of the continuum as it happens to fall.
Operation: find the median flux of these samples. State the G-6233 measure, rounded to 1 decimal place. 29.8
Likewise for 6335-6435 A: 31.7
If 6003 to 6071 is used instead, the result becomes 33.2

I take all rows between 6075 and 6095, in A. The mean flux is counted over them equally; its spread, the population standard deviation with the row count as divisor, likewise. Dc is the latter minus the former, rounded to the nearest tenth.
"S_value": -32.4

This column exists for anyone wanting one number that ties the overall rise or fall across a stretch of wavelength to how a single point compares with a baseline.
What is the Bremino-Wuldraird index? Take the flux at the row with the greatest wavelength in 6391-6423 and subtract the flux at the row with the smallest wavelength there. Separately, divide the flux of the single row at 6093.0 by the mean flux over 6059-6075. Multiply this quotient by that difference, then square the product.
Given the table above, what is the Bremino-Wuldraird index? 15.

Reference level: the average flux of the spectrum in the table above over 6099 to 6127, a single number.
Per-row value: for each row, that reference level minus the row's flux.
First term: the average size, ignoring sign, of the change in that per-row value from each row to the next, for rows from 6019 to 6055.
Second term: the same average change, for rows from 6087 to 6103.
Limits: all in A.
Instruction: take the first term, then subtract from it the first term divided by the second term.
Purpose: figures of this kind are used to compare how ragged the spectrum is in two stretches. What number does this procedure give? -1.9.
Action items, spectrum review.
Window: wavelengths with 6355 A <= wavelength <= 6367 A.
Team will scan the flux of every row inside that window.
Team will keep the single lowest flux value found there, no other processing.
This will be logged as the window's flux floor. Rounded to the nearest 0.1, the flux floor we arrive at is 29.8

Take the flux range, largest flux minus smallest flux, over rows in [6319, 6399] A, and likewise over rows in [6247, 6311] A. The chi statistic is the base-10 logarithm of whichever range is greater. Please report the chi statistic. 0.79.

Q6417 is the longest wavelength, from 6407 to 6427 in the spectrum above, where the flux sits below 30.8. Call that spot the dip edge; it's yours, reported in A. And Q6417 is 6421.0 A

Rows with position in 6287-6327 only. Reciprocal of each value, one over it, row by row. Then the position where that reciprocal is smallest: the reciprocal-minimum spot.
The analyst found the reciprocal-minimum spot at 6297.0 A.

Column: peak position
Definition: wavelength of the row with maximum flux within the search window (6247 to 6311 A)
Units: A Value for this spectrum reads 6297.0 A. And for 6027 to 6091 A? 6069.0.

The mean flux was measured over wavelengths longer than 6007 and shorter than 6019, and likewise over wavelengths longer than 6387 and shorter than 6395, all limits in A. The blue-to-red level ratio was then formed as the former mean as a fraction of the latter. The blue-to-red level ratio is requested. 1.00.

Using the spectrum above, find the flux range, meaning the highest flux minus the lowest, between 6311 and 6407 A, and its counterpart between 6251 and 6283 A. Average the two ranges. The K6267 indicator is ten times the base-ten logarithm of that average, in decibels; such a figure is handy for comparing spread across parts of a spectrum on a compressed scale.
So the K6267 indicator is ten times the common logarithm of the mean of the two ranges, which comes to 7.32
